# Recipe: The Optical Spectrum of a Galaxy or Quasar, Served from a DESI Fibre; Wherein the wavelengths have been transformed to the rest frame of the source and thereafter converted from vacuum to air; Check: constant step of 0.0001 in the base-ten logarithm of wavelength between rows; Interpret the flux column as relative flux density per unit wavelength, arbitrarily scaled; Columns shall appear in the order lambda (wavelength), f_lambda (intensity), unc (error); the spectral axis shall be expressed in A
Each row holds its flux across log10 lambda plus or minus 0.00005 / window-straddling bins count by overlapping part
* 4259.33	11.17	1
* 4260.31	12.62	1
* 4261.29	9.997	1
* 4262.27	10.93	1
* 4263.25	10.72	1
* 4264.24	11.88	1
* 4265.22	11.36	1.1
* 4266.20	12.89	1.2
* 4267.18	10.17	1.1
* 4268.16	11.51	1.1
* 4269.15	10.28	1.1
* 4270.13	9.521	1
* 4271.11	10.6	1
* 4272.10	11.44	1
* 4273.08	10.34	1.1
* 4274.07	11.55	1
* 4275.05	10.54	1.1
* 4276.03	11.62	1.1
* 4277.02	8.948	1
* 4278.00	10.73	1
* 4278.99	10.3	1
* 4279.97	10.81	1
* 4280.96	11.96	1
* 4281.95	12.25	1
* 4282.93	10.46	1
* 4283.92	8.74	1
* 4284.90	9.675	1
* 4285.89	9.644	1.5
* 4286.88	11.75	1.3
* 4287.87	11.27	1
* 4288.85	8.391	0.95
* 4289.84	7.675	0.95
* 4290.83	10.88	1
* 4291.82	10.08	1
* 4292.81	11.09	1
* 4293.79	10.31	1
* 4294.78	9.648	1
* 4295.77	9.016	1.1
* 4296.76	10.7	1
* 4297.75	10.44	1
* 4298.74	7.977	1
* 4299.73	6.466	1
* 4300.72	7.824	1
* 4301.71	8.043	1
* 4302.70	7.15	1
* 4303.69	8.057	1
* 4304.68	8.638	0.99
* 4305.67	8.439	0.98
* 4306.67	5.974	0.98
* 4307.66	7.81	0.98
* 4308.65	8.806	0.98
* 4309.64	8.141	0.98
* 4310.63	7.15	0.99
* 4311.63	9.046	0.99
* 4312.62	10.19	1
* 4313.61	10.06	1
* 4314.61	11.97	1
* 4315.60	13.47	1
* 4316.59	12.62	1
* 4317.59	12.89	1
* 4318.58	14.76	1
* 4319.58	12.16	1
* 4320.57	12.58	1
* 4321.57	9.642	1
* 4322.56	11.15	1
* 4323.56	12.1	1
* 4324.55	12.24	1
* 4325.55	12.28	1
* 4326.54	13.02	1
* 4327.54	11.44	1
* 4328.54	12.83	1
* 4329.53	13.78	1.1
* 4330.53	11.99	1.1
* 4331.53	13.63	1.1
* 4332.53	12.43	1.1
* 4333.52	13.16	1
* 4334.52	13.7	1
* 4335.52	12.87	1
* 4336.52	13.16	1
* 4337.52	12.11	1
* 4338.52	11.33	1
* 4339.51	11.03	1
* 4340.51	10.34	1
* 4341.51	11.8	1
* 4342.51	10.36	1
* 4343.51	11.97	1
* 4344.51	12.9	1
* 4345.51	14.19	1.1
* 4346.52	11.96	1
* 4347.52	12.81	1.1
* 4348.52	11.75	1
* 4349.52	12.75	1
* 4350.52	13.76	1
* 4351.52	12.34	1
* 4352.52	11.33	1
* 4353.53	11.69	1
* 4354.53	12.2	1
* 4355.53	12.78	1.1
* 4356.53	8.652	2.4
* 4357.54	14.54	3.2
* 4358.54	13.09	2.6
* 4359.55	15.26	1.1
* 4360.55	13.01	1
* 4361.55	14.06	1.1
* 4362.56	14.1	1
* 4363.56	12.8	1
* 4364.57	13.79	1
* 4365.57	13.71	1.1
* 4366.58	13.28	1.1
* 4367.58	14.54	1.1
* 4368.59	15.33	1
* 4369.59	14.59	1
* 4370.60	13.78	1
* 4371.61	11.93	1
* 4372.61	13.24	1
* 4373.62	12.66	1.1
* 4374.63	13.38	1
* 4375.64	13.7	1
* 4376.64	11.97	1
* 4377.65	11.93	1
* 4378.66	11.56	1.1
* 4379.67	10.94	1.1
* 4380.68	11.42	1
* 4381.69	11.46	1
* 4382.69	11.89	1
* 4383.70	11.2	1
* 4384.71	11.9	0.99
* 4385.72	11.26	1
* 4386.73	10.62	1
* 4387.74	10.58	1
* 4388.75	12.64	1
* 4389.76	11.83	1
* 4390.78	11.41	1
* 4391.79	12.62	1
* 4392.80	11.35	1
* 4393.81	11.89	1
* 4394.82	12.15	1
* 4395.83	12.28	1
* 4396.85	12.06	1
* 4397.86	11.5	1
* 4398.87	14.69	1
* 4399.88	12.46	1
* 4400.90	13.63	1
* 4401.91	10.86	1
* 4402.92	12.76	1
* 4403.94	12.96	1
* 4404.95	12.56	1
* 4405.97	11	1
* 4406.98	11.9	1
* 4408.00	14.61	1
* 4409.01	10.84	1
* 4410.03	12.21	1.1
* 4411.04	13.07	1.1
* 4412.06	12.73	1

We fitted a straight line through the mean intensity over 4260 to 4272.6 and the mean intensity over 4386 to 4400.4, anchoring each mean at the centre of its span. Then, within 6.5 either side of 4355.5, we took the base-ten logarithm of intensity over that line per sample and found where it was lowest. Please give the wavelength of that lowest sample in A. 4356.53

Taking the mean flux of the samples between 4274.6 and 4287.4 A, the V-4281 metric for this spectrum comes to 10.6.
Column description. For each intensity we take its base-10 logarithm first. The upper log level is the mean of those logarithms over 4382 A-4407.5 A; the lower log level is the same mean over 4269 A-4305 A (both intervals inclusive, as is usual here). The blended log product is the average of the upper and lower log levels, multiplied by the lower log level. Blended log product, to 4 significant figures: 1.022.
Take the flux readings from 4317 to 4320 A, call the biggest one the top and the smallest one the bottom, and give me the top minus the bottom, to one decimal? 2.6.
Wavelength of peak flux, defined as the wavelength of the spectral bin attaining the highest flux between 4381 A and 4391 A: 4388.75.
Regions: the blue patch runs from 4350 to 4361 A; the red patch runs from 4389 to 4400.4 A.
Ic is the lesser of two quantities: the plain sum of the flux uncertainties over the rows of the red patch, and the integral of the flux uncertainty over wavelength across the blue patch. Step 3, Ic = 11.0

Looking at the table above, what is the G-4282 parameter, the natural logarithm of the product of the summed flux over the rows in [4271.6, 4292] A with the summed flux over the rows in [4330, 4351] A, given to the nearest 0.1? 10.9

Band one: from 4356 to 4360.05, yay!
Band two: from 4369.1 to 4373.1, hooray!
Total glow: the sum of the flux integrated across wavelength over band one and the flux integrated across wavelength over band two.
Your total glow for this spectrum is 106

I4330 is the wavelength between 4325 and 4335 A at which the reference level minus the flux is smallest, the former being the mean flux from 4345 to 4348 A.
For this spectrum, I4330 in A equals 4329.53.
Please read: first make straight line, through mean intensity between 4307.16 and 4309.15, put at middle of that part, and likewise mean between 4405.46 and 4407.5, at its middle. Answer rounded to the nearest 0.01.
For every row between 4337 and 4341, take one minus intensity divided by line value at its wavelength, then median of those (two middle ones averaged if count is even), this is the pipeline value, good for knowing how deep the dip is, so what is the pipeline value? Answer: -0.20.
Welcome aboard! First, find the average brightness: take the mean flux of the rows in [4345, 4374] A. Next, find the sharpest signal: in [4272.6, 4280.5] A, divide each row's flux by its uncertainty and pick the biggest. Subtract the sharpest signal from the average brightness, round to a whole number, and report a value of 2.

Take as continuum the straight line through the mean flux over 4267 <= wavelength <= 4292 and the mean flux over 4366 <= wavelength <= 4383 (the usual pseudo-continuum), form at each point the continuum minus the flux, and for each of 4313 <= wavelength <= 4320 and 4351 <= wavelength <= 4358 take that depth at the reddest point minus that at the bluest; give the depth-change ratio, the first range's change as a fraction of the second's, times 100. 95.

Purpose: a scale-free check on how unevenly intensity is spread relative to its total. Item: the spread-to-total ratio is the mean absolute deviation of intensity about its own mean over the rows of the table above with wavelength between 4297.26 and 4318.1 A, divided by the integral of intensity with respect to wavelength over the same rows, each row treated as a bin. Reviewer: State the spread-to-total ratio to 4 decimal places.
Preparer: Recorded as 0.0090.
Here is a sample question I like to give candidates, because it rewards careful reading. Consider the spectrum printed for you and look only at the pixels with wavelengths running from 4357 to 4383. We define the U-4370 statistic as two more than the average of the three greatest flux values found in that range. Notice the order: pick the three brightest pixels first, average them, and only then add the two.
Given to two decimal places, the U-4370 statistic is 17.06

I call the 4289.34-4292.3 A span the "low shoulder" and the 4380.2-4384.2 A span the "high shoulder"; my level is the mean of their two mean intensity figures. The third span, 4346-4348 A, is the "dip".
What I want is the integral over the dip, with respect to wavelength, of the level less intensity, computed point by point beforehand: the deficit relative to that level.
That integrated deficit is -3.7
